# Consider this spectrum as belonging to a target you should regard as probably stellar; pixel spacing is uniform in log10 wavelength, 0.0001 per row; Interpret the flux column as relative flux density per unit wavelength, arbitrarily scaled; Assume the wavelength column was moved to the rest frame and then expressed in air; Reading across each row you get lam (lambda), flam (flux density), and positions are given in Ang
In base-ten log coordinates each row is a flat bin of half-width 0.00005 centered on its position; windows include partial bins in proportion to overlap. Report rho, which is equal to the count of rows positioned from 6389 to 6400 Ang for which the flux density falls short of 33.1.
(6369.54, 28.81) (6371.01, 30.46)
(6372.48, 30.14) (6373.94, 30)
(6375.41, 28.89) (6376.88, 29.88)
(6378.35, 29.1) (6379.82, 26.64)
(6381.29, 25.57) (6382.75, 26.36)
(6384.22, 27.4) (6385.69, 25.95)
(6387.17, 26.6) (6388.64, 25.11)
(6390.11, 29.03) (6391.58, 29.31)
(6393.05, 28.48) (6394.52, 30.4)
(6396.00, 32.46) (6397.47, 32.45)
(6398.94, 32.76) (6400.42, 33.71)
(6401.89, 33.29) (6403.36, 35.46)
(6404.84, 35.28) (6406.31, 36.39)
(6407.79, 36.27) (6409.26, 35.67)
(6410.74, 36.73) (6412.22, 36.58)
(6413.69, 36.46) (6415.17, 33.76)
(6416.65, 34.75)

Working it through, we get 7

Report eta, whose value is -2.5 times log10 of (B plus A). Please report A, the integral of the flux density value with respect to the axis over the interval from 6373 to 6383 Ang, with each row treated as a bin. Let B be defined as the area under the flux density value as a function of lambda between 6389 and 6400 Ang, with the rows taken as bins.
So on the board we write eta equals -6.98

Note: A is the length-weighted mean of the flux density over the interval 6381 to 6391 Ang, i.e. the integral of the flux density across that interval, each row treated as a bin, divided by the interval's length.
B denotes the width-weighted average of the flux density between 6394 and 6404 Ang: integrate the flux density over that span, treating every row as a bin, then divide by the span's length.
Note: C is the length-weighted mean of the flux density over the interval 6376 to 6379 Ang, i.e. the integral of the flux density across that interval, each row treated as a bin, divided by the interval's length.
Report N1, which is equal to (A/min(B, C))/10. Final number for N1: 0.091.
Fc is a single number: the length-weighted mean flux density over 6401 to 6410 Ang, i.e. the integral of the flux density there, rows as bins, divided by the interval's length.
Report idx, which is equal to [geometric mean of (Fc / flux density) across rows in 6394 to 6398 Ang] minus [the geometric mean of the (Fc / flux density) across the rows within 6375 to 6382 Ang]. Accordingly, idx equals -0.15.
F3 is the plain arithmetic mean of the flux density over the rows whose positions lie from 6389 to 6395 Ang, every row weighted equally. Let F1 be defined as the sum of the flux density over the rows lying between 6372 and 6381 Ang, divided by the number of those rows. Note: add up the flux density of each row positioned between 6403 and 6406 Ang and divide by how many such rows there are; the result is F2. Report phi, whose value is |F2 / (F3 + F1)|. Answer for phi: 0.61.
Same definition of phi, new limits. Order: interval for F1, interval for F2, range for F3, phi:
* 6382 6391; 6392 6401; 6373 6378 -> 0.56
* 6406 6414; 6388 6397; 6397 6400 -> 0.42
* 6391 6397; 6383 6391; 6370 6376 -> 0.45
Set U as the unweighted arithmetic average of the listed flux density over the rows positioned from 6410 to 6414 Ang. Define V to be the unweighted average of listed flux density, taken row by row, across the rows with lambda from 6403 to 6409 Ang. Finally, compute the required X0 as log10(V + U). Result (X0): 1.86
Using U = 36.6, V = 36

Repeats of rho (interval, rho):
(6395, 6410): 3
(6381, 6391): 7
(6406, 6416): 0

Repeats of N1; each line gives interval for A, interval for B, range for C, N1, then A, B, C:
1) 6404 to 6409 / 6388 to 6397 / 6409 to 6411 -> 0.123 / 36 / 29.3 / 36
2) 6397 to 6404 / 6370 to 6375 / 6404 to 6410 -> 0.112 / 34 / 30.0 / 36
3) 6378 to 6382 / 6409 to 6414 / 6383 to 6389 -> 0.102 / 27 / 36.4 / 26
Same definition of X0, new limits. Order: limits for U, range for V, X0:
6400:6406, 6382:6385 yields 1.79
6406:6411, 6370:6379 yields 1.82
